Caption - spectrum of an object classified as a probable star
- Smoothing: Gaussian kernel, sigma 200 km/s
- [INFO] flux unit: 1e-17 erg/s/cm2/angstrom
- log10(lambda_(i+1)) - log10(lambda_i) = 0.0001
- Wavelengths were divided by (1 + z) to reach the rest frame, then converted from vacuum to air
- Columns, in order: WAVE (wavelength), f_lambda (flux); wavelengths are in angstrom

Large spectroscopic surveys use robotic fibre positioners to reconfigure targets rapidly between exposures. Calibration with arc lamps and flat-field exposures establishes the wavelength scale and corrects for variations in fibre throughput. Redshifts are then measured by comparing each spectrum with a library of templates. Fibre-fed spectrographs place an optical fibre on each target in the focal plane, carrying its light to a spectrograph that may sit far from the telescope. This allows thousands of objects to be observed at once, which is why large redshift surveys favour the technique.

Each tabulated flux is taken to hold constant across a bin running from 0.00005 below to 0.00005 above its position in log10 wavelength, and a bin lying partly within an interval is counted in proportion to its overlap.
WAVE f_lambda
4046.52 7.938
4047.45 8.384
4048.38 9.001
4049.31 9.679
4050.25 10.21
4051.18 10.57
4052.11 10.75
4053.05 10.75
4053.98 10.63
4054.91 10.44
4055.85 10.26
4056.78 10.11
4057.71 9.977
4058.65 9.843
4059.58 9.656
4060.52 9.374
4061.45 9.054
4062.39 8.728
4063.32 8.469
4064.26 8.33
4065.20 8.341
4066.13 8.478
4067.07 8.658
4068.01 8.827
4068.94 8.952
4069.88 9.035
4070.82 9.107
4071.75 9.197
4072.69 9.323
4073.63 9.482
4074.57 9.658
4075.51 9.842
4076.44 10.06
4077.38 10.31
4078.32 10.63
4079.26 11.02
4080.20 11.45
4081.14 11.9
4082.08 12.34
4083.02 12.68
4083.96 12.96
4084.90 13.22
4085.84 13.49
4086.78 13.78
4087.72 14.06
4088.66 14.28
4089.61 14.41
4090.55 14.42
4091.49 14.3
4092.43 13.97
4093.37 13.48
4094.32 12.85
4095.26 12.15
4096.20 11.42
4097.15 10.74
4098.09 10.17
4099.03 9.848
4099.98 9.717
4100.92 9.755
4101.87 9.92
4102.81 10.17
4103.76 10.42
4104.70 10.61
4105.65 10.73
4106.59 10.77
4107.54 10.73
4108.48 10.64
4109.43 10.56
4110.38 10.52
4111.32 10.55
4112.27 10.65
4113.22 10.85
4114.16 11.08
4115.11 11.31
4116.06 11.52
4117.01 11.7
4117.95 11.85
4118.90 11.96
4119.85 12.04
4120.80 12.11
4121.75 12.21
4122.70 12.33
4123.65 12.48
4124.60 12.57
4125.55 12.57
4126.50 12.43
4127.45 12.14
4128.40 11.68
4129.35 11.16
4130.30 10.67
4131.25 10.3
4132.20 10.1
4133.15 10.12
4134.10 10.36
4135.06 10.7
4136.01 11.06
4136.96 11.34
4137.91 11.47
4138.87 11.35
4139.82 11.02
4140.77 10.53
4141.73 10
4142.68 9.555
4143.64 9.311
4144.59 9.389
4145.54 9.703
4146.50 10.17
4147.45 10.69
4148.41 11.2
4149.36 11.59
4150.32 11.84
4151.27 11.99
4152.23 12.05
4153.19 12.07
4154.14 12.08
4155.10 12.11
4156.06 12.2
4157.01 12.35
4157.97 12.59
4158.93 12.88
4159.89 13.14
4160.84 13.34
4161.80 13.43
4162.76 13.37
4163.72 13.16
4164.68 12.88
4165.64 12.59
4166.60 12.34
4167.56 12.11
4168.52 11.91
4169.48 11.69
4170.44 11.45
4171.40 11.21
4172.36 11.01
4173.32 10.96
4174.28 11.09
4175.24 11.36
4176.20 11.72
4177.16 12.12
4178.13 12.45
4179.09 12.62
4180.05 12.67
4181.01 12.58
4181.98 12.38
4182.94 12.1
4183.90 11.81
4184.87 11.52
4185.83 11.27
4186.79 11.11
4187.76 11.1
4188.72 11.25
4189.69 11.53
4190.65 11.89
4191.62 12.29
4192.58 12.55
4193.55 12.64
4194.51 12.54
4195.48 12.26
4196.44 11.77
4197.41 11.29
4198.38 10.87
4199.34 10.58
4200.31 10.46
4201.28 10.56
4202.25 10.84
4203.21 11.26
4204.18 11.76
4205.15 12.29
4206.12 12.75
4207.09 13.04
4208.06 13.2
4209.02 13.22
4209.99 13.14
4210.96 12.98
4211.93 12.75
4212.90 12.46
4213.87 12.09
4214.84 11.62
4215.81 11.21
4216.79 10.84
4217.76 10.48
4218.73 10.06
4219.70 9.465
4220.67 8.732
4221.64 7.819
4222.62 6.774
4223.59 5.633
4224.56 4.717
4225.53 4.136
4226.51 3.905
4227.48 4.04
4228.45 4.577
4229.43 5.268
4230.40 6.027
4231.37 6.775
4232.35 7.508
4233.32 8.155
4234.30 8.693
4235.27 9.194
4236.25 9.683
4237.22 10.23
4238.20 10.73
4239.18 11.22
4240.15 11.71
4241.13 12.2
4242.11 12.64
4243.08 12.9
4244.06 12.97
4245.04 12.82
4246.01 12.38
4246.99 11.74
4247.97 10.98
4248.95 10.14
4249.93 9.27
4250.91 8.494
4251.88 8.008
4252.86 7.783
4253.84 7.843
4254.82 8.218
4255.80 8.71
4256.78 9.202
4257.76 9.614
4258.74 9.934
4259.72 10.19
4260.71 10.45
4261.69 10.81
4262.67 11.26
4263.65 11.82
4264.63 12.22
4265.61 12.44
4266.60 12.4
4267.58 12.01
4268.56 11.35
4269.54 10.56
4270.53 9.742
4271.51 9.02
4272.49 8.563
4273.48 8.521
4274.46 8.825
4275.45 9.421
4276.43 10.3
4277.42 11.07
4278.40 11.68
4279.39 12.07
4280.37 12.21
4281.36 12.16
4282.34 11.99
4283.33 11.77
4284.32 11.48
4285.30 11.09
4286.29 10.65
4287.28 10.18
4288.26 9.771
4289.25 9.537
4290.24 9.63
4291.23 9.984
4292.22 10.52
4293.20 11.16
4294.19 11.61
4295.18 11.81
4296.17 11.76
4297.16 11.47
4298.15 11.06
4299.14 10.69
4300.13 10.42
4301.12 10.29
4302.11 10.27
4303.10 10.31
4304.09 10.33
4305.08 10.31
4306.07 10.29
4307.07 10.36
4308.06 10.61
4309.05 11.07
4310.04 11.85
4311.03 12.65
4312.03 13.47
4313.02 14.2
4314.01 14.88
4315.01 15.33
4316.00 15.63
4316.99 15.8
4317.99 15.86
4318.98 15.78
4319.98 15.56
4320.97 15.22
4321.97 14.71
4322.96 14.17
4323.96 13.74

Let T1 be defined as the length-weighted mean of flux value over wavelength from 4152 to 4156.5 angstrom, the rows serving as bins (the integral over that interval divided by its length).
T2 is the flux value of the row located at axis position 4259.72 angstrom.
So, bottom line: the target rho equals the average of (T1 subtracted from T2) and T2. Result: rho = 4.1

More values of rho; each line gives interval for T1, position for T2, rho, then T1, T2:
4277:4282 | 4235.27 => 3.3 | 11.9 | 9.194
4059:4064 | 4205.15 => 7.8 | 9.0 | 12.29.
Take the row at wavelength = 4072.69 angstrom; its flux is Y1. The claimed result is 9.323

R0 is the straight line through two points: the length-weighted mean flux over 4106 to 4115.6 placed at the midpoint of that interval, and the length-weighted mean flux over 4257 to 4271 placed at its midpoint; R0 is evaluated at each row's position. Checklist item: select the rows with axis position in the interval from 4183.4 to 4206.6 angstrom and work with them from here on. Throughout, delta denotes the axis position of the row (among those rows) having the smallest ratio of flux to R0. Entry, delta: 4200.31 angstrom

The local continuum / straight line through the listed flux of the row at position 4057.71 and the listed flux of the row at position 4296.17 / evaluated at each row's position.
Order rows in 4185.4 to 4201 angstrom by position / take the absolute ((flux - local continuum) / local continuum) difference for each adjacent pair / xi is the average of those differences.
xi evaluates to 0.024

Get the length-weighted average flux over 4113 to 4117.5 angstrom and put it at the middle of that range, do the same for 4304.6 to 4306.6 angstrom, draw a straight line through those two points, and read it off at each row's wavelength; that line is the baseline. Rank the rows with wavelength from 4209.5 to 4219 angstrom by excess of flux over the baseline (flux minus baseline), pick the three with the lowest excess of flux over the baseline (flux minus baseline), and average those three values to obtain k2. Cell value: -0.3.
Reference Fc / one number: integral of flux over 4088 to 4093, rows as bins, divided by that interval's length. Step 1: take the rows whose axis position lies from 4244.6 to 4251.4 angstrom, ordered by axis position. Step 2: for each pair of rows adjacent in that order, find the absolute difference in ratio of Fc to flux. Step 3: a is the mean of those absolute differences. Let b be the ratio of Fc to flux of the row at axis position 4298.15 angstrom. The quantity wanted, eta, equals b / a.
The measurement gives 14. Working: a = 0.094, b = 1.29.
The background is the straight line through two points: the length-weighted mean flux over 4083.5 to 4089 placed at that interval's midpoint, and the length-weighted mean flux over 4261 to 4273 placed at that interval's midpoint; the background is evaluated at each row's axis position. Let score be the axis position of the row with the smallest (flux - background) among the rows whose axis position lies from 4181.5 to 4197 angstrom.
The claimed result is 4186.79 angstrom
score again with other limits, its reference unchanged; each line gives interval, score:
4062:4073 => 4064.26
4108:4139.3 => 4132.20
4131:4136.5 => 4132.20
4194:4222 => 4221.64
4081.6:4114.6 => 4099.98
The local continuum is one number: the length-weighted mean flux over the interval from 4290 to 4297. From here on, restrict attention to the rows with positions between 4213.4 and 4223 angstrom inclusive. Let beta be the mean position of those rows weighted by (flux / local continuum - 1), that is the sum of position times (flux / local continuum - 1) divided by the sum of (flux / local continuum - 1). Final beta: 4222.3 angstrom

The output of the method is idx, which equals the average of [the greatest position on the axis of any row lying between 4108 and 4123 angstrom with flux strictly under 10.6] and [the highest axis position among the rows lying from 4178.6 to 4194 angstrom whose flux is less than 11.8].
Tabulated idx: 4150.5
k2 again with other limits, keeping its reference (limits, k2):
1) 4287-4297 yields -0.7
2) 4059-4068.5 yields -3.2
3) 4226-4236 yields -6.5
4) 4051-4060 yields -1.8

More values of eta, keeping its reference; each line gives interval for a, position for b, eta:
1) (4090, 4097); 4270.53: 34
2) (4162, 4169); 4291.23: 66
